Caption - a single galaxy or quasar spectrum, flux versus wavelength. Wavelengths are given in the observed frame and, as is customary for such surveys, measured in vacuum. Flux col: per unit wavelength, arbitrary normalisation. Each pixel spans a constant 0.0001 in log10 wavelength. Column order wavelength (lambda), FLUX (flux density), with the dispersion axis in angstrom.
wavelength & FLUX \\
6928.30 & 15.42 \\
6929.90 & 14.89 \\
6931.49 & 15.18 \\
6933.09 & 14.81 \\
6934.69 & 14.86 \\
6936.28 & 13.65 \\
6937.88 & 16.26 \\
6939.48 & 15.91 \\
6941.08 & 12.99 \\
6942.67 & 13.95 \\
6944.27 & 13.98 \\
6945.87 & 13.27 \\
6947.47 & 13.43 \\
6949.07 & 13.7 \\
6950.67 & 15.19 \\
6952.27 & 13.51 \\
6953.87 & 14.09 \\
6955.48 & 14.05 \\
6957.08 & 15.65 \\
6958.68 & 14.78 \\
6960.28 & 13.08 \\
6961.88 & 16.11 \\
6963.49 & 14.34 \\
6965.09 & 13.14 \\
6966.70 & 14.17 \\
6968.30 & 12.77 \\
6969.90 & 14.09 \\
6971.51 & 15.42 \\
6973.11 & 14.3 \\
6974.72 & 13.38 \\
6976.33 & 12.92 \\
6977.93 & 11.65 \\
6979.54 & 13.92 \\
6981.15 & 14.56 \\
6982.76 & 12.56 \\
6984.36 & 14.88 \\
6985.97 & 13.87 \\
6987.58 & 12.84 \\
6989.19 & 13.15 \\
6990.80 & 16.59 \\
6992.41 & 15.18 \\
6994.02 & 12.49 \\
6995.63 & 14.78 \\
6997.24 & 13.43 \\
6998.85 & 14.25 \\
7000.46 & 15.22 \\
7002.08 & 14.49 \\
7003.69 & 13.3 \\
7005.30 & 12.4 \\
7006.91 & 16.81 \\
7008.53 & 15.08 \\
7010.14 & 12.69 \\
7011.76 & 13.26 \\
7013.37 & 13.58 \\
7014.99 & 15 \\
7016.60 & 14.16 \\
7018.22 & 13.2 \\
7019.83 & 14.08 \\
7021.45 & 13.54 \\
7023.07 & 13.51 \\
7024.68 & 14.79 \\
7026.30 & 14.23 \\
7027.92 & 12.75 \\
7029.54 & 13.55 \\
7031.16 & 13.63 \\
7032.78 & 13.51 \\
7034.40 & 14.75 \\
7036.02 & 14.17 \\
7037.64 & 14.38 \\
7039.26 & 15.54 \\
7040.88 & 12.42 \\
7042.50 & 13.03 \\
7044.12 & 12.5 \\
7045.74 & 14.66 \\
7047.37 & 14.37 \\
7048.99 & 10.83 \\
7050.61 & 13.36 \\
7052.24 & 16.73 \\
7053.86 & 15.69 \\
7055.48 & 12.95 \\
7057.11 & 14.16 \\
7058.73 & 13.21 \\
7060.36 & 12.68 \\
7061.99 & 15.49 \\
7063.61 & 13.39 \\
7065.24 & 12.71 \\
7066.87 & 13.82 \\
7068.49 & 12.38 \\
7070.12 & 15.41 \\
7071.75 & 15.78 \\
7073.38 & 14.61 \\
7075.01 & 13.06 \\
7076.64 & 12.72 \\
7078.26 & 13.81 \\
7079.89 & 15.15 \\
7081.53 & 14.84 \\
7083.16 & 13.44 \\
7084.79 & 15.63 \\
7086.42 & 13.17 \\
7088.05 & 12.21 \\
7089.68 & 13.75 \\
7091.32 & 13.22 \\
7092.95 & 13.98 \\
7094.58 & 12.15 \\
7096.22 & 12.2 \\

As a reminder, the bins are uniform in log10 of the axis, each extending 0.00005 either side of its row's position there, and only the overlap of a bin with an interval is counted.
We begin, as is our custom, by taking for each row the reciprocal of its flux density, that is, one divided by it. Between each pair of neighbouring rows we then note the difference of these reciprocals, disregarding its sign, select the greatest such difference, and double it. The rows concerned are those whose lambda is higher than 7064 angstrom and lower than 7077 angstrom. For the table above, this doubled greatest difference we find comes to 0.032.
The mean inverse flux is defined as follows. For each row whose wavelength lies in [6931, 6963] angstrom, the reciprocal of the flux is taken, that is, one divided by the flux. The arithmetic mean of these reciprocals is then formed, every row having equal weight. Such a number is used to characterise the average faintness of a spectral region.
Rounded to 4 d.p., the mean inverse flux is 0.0697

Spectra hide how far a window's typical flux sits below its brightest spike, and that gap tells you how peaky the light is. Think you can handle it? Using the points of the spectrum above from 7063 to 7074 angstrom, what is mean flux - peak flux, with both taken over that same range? -1.77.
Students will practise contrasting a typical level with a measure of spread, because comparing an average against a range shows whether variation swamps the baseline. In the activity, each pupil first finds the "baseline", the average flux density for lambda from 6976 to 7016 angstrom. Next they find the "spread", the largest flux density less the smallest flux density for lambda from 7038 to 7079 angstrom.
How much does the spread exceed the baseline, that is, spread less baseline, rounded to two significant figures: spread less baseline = -8.1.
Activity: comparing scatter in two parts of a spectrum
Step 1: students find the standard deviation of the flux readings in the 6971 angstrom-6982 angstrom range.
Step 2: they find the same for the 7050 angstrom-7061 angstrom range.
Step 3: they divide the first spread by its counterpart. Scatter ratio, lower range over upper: 0.80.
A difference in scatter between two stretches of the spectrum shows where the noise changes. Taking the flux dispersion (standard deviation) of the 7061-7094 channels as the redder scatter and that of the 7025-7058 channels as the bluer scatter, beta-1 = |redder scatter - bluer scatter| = 0.18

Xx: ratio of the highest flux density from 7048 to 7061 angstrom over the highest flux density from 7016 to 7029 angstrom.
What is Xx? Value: 1.13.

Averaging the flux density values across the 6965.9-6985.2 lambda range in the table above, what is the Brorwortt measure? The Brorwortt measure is 13.72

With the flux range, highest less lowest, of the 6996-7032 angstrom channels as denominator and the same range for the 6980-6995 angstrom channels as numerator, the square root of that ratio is 0.96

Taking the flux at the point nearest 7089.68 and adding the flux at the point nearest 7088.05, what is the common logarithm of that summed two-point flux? 1.41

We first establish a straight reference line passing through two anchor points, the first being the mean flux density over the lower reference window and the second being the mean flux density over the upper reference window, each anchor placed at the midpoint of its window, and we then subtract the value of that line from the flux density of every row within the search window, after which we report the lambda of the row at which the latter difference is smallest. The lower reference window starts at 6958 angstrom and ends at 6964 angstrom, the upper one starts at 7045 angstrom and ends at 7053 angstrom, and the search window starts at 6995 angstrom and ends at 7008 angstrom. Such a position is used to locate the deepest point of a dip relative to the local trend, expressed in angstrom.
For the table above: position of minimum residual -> 7005.30 angstrom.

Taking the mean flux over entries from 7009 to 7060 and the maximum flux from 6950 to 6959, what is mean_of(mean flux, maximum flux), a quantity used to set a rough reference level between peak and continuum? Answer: 14.7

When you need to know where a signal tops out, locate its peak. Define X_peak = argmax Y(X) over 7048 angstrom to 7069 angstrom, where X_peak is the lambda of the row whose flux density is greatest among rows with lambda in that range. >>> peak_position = 7052.24 angstrom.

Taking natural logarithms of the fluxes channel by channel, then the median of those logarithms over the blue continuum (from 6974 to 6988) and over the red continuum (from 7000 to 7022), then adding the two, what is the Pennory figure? 5.22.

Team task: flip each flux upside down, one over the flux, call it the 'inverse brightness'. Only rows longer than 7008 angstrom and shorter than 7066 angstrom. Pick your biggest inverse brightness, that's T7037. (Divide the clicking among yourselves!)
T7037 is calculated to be 0.092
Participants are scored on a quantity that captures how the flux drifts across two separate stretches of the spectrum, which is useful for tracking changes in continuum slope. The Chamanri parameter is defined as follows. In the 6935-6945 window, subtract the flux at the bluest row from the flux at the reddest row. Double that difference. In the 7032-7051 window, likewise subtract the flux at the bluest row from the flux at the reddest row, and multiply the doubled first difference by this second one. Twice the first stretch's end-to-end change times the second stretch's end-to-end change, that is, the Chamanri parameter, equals -0.10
